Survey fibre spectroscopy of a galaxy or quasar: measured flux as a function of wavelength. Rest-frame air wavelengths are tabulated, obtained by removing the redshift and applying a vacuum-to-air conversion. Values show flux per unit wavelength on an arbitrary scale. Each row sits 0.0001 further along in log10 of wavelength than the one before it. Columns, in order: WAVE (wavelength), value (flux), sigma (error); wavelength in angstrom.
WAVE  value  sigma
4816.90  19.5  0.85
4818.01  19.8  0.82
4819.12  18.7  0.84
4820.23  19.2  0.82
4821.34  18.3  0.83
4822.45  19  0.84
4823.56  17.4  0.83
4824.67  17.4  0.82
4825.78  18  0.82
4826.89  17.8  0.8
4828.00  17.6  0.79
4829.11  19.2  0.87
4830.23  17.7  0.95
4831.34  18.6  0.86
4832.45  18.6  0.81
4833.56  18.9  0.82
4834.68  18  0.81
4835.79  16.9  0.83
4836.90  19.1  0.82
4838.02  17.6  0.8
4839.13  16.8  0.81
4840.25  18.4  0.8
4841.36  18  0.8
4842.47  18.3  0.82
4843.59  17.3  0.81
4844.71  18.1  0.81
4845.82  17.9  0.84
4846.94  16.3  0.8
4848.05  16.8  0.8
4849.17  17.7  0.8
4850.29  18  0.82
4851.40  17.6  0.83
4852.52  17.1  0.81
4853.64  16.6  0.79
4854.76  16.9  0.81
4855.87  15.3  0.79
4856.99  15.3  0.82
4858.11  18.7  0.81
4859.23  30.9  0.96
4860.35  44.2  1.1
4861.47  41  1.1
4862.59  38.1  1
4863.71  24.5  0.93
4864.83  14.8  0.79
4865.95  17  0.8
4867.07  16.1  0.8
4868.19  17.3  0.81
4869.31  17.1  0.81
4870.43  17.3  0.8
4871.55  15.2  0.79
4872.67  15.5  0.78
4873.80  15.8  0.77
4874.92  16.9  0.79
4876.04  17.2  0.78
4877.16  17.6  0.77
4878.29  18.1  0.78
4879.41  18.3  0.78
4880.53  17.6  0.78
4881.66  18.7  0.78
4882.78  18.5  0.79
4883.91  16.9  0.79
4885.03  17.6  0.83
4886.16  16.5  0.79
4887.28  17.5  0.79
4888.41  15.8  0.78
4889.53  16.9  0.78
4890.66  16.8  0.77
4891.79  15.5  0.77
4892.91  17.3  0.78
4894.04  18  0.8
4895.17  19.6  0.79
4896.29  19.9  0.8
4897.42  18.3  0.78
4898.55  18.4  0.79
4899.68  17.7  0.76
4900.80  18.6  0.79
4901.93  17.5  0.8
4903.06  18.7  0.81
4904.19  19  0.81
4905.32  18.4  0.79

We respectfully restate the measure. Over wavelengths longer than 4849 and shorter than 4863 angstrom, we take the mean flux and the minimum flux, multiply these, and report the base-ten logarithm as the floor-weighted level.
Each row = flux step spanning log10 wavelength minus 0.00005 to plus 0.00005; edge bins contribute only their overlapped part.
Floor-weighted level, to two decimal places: 2.56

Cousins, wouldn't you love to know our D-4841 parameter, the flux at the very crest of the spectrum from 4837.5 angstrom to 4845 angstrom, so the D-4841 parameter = 18.4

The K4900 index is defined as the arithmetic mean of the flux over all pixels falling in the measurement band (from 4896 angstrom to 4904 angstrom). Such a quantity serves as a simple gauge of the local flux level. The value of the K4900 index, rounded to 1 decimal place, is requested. 18.4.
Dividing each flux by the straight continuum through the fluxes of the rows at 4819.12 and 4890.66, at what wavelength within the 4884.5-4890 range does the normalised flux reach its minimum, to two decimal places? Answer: 4888.41 angstrom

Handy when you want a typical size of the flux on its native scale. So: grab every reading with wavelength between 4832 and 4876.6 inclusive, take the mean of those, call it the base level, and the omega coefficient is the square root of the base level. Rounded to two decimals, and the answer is 4.41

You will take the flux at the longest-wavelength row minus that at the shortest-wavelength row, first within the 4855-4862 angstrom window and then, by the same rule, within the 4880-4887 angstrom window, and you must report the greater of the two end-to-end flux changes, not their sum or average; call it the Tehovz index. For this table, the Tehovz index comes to 25.7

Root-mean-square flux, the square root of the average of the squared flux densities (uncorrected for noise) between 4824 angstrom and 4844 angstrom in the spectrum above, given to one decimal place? 18.0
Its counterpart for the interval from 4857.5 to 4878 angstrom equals 23.9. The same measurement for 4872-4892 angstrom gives 17.1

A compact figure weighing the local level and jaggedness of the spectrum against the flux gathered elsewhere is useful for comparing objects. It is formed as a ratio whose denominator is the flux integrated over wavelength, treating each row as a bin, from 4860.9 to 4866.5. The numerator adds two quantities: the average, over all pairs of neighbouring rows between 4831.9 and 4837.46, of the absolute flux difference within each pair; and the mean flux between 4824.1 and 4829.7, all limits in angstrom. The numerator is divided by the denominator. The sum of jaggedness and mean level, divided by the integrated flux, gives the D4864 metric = 0.126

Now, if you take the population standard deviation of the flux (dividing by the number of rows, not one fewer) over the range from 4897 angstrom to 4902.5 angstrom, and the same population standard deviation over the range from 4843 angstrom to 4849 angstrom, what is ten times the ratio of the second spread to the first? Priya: 16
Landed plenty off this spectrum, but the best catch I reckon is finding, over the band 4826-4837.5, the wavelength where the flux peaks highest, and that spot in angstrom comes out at 4829.11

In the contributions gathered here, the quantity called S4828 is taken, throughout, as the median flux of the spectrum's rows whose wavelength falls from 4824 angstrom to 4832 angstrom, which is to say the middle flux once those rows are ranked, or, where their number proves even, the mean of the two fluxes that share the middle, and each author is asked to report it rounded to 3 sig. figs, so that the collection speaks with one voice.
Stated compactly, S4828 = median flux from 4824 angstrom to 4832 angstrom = 17.8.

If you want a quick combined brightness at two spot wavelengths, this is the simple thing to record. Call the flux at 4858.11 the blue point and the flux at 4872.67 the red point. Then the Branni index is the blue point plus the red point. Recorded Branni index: 34.2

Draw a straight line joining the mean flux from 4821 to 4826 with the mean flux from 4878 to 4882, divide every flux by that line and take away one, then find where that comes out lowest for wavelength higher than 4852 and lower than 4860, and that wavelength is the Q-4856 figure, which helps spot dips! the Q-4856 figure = 4856.99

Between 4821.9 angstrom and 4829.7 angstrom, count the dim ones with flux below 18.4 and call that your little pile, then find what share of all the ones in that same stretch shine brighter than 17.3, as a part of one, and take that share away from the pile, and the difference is 4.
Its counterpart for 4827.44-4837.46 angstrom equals 3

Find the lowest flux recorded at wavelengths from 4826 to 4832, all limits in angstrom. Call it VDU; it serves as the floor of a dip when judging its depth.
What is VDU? 17.6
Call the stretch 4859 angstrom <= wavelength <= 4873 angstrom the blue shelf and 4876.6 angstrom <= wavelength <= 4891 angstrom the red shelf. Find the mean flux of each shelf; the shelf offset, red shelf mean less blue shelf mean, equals -6.3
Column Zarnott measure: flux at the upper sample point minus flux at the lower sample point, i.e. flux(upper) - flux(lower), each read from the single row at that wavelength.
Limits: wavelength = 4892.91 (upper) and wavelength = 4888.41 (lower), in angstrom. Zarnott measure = 1.5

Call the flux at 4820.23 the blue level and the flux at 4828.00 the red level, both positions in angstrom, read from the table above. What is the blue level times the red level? 338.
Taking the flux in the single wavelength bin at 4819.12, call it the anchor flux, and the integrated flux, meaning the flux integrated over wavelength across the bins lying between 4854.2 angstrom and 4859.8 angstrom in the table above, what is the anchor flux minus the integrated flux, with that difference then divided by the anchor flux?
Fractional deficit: -4.8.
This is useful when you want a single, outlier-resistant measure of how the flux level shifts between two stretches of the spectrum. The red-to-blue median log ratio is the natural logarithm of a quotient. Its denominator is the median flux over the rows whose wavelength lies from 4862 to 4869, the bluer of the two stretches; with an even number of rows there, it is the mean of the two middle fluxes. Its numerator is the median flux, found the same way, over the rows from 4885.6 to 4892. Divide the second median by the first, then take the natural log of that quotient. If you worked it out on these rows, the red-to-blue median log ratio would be -0.030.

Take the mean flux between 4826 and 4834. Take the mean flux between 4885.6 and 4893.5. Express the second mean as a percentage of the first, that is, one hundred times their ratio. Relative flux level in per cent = 91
